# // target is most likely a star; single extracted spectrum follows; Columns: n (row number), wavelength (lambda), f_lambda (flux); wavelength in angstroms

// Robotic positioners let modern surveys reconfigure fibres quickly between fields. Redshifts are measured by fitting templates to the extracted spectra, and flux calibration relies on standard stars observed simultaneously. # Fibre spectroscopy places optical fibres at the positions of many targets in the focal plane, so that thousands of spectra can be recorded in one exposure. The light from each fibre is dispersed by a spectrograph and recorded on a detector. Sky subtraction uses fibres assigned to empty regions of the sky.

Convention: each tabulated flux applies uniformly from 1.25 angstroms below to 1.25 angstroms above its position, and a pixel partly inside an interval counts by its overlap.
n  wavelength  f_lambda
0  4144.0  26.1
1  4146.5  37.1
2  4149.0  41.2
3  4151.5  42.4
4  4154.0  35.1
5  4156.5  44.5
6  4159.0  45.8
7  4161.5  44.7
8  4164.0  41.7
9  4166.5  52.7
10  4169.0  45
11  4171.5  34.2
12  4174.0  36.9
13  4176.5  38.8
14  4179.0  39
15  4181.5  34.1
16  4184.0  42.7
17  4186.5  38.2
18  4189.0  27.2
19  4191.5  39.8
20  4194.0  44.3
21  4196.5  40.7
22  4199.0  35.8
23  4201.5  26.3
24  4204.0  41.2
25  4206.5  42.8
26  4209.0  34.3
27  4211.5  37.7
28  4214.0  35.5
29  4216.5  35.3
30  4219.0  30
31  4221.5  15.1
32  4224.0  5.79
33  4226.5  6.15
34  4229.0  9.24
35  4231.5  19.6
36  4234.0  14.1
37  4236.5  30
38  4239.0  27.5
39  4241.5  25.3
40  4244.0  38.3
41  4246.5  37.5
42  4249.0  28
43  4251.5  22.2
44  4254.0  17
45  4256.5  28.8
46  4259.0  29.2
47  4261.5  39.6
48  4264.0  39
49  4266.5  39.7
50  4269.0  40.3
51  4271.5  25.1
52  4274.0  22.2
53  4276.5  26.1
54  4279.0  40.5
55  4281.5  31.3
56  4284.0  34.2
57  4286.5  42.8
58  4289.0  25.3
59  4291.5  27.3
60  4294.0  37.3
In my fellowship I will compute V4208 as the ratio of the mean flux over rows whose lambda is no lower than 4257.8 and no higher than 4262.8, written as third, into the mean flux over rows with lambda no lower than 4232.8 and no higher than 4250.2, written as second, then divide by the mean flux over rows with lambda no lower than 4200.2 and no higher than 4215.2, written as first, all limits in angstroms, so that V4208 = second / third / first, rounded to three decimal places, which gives 0.023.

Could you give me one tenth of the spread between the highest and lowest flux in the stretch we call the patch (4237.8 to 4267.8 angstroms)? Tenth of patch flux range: 2.27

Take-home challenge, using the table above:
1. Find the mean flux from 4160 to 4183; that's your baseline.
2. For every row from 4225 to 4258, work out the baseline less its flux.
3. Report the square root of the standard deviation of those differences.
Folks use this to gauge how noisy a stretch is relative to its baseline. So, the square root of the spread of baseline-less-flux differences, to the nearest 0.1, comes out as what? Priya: 3.1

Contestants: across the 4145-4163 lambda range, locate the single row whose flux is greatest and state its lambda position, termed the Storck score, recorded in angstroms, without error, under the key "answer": 4159.0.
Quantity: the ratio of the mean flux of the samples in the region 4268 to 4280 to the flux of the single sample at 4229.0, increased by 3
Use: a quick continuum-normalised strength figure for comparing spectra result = 6.3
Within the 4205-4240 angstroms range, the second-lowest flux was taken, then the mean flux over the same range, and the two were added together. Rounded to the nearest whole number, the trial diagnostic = 31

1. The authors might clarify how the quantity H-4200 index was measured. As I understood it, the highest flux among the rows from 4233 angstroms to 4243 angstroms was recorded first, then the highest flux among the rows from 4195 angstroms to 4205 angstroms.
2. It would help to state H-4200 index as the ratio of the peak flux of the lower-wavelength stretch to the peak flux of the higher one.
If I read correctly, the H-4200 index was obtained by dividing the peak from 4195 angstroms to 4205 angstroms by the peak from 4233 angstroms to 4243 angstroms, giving 1.4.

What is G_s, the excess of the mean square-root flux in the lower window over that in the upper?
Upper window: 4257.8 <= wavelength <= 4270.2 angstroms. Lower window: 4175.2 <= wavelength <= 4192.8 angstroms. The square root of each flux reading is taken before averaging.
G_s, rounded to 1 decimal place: 0.0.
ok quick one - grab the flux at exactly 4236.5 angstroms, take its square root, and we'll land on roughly 5.5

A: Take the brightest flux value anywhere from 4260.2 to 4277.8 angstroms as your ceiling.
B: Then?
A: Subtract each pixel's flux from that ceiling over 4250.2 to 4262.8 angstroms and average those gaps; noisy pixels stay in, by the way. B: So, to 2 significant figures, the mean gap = 13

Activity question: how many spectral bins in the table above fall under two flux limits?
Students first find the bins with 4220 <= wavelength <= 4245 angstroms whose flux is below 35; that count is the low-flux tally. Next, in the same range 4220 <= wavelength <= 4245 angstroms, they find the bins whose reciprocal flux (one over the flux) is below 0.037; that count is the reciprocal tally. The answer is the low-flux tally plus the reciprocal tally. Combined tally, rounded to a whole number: 12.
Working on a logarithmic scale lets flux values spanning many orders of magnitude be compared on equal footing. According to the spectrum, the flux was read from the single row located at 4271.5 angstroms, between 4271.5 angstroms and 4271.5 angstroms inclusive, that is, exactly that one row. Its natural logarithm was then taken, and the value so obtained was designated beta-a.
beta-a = 3.22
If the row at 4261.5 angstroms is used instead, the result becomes 3.68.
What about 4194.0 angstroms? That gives 3.79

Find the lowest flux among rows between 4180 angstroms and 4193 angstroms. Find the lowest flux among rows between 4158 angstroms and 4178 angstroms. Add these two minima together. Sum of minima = 61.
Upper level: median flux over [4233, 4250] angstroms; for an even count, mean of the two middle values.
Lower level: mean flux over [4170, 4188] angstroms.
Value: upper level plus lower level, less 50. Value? 16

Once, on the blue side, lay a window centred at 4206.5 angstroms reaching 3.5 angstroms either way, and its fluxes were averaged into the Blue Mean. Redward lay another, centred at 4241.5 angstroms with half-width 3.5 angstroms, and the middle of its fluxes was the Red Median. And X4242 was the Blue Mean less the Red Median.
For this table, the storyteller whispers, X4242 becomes 12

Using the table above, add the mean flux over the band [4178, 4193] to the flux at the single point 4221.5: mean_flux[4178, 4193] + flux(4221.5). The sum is 52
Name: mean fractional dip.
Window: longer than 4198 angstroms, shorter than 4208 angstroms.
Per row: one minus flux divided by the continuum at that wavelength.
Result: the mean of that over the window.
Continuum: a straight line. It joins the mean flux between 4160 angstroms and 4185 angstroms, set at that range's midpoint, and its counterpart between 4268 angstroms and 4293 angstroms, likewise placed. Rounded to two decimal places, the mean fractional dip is 0.05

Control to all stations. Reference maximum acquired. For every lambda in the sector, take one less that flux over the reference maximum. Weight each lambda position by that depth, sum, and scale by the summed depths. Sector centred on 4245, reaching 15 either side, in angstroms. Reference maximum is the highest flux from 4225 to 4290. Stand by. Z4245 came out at 4244.4 angstroms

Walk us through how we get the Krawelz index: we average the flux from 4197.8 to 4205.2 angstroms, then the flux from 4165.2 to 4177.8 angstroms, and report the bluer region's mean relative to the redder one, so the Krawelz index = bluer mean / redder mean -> 1.21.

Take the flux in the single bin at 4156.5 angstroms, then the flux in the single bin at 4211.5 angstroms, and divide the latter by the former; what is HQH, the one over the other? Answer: 0.85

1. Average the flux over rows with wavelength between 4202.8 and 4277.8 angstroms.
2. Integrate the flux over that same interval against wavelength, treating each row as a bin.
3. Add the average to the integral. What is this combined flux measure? 2135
